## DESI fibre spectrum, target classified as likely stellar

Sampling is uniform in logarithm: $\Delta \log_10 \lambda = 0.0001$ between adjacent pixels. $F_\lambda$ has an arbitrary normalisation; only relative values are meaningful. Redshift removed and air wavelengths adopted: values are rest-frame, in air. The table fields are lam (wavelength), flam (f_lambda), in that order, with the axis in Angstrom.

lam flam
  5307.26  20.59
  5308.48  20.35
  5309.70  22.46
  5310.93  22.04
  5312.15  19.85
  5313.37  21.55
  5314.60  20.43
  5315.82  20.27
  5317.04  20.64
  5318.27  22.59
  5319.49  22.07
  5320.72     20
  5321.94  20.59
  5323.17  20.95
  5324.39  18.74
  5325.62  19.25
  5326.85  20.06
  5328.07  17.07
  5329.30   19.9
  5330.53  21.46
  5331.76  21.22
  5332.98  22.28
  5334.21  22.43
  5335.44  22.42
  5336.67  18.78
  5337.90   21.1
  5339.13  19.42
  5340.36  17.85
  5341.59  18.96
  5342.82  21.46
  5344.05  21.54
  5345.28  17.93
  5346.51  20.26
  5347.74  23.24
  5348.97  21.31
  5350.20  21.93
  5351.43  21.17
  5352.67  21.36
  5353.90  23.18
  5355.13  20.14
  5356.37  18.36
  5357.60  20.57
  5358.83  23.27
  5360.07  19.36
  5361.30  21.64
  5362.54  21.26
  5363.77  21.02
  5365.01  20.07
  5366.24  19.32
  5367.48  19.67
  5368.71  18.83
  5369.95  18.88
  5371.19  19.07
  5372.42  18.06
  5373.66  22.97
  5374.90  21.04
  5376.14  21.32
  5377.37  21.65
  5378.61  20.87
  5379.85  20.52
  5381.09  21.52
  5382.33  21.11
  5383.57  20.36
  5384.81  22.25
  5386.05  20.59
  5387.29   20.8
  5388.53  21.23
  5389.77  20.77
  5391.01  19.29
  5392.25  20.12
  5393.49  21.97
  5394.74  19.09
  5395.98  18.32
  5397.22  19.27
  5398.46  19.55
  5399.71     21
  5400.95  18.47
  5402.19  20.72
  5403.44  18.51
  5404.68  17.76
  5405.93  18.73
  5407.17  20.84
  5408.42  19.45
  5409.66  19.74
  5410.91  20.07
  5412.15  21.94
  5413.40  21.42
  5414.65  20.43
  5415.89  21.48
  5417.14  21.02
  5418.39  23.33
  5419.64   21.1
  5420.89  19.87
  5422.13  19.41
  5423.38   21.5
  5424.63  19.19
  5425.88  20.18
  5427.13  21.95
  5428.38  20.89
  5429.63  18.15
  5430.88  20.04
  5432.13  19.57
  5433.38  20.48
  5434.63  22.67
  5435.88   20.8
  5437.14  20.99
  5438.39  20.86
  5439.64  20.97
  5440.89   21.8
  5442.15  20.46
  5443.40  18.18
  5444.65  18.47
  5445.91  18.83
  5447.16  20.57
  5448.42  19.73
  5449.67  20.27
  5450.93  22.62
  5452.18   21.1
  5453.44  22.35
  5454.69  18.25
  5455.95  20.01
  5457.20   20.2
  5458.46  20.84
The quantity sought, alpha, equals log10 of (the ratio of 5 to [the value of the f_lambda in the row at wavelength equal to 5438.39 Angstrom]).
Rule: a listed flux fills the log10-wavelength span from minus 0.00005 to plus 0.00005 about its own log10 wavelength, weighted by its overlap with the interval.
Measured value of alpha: -0.62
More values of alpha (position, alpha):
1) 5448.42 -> -0.60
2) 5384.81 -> -0.65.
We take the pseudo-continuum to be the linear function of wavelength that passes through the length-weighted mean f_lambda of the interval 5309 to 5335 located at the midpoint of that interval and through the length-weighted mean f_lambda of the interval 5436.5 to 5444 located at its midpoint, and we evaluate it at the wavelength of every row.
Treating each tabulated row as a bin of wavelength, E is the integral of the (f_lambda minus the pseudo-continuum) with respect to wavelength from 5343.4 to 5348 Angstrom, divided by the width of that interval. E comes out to -0.2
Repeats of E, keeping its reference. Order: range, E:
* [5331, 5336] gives 1.3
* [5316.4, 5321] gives 0.6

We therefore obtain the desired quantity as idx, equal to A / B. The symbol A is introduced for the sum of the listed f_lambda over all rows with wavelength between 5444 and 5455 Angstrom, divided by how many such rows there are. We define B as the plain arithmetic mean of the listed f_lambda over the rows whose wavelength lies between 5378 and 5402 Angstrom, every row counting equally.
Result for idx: 0.99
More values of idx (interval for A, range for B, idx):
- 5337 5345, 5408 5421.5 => 0.96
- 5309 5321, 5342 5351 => 1.00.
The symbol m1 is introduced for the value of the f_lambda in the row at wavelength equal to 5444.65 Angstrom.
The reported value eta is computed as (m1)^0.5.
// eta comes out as 4.30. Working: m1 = 18.47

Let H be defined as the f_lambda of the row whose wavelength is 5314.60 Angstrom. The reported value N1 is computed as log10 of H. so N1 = 1.31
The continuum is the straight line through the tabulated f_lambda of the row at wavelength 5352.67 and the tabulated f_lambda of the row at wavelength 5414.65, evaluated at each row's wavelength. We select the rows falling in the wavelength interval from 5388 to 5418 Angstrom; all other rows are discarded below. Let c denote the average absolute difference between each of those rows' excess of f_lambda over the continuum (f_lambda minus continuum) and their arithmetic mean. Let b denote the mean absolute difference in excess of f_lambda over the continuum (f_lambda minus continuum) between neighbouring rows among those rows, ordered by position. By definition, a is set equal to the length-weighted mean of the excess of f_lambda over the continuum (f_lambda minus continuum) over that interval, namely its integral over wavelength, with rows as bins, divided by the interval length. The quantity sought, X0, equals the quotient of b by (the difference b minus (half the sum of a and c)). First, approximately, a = -0.53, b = 1.25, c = 1.06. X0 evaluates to 1.27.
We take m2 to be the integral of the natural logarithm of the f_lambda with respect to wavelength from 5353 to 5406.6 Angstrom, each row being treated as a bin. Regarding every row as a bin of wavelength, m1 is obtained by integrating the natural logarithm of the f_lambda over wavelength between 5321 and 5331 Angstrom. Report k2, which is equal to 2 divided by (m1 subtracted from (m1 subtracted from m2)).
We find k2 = 0.02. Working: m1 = 30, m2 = 161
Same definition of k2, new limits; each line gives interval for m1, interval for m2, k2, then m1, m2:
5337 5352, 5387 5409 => -0.08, 45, 66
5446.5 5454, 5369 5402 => 0.04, 23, 99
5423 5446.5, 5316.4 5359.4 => -0.18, 71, 130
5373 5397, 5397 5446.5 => 0.62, 73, 149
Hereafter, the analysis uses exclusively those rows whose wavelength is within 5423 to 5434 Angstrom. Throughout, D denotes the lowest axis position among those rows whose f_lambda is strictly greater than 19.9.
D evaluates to 5423.38 Angstrom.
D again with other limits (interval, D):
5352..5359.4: 5352.67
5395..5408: 5399.71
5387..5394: 5387.29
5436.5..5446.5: 5437.14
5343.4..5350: 5344.05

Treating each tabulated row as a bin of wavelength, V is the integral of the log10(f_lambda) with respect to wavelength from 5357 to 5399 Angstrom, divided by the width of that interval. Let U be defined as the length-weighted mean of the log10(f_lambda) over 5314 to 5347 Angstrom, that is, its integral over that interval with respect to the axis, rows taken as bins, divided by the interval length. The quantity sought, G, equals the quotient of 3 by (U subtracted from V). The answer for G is 1154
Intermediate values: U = 1.31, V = 1.31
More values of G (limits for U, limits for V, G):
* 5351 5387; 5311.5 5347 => -507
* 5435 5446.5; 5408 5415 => 364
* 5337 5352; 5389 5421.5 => -437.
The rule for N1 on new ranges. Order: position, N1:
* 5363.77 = 1.32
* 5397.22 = 1.28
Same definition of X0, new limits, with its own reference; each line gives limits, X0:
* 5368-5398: 1.34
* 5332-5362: 1.26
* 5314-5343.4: 0.96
